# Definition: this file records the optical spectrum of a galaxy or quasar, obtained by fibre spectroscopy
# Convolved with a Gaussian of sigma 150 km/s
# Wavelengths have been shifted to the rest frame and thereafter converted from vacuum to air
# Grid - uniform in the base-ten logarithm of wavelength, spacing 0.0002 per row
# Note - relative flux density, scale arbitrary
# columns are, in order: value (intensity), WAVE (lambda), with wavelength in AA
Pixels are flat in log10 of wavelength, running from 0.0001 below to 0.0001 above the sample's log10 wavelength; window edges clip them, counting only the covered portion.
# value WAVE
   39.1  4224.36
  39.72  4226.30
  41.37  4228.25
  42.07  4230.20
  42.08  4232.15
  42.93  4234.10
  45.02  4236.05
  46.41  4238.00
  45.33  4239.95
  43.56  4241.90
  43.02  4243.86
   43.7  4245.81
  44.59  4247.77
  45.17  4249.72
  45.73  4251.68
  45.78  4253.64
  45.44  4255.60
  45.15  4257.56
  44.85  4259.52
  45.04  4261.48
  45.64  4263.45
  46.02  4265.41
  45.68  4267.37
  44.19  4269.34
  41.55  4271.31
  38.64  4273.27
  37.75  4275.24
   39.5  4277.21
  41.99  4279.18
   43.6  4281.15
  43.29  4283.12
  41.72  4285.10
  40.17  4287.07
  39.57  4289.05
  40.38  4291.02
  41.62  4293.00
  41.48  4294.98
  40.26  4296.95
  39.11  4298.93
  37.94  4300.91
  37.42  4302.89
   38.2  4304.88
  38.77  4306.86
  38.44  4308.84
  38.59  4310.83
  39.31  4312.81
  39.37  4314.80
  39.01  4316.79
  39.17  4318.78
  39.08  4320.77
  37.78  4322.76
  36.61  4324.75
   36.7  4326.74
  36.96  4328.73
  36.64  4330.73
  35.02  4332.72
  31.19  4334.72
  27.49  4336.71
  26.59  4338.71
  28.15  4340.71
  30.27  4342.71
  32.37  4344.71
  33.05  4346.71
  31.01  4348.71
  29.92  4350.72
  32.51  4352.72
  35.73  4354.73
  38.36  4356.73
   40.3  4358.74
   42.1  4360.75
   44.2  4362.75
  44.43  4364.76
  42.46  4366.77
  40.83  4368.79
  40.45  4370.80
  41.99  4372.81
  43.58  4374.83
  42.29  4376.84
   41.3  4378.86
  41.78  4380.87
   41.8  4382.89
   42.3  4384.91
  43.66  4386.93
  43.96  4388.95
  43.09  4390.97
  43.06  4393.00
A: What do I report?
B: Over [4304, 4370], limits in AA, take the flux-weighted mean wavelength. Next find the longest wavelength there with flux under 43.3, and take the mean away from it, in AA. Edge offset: 32.0 AA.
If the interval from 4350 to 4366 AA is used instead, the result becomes 2.4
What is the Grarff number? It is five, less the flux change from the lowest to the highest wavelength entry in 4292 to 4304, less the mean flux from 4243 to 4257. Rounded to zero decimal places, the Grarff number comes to -36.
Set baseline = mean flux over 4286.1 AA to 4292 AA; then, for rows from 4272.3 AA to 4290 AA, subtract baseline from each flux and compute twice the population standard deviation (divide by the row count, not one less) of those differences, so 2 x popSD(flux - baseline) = 3.9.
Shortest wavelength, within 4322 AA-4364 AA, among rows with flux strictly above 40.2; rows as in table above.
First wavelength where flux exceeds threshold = 4358.74 AA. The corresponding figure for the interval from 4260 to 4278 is 4261.48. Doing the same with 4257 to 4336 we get 4257.56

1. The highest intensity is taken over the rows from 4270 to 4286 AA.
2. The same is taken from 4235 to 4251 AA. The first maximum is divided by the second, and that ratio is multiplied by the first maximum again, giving 41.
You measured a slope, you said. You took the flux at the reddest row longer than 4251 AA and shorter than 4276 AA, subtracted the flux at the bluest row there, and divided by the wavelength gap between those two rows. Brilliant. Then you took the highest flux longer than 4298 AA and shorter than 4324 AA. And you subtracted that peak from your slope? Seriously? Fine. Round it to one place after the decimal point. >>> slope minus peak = -39.7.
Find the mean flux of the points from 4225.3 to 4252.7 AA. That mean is 43.6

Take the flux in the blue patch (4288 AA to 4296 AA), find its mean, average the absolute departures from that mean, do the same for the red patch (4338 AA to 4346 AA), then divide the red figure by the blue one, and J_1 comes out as 2.5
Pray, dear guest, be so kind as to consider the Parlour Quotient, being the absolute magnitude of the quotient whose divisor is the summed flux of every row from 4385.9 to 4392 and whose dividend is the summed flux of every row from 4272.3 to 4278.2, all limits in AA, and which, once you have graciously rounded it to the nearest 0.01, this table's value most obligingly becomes 0.89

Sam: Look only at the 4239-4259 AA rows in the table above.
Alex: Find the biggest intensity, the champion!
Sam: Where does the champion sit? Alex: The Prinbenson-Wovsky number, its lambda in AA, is 4253.64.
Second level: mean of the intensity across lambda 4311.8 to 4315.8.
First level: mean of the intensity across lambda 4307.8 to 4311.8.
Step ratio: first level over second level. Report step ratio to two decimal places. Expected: 0.98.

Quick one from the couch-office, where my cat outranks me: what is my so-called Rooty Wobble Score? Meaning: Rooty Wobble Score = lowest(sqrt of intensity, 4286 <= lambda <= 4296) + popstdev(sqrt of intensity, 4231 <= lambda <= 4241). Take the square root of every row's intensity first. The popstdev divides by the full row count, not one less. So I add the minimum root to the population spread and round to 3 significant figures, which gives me 6.41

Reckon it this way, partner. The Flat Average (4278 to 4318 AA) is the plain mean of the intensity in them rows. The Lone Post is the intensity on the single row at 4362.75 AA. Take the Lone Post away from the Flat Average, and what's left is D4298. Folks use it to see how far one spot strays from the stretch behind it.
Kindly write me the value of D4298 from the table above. -4.2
